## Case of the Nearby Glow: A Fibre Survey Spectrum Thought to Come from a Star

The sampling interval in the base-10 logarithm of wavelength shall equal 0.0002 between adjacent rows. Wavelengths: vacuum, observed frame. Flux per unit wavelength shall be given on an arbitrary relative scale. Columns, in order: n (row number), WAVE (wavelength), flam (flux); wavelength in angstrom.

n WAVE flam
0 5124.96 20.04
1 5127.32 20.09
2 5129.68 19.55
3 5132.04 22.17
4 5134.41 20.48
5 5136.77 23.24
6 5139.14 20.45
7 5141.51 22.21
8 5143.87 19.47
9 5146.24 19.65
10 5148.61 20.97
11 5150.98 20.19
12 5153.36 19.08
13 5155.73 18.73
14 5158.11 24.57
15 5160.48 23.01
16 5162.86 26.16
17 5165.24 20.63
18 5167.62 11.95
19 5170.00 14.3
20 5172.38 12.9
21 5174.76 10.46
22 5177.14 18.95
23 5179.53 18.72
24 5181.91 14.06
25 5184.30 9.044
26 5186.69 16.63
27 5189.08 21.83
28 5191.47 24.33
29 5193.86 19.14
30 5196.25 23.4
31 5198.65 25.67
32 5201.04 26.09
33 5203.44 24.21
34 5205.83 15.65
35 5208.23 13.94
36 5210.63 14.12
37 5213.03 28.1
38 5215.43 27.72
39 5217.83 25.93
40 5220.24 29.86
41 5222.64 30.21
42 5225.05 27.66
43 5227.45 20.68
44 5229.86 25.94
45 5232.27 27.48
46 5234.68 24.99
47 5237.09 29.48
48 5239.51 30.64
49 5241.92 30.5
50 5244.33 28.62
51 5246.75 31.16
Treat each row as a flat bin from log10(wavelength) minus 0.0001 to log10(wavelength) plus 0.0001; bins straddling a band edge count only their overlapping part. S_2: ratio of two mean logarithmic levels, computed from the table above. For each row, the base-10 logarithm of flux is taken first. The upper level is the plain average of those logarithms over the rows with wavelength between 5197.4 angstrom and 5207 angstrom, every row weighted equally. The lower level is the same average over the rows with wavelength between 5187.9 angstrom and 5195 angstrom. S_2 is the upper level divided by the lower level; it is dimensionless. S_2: 1.01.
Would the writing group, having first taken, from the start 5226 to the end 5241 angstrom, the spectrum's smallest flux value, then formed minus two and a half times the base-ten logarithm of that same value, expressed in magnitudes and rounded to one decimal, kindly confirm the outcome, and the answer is -3.3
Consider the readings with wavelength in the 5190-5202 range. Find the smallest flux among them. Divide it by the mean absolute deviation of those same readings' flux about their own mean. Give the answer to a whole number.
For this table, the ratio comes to 10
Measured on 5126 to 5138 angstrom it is 15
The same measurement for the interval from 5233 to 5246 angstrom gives 15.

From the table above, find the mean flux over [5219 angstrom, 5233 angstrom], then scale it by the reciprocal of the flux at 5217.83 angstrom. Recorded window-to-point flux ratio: 1.04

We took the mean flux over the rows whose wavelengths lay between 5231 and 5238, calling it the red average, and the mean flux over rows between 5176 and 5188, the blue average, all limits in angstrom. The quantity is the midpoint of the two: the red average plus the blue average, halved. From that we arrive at 21.4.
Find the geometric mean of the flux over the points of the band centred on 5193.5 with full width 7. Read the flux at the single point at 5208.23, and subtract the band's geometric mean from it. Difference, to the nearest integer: -8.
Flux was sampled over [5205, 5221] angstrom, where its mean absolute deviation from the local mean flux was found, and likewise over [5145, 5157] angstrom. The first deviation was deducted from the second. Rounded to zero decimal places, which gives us -6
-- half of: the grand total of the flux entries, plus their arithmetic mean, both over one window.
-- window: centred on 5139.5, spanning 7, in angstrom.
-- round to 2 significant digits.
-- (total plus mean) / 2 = 44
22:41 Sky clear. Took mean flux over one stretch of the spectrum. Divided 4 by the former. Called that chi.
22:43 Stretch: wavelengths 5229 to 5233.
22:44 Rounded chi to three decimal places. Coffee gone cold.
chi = 0.150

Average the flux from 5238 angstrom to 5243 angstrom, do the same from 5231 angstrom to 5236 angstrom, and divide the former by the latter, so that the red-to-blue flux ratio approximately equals 1.2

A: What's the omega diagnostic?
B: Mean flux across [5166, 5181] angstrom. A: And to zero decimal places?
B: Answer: 15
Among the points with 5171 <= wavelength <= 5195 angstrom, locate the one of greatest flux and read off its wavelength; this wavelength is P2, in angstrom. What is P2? 5191.47 angstrom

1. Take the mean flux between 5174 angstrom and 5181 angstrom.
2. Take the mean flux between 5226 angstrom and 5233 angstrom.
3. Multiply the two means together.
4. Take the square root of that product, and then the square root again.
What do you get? 4.5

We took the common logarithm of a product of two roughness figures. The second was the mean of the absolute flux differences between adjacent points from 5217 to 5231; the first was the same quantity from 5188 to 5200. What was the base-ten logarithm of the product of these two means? 1.13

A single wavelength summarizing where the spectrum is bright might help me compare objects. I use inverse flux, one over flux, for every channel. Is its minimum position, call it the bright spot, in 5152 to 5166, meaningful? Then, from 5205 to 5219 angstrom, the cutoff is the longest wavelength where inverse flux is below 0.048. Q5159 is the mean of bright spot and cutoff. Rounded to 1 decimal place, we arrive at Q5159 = 5190.3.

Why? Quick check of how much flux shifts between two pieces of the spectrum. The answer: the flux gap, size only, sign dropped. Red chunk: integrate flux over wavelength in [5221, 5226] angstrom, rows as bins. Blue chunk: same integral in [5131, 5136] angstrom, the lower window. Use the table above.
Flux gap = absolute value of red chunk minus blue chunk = 38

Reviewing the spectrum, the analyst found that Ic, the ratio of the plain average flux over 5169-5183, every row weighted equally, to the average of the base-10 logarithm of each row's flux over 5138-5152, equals 11.4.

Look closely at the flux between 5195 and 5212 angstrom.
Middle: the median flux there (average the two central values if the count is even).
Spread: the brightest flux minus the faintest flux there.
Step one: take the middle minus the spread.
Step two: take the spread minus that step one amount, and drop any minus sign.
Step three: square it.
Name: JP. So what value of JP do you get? 1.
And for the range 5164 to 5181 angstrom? 36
